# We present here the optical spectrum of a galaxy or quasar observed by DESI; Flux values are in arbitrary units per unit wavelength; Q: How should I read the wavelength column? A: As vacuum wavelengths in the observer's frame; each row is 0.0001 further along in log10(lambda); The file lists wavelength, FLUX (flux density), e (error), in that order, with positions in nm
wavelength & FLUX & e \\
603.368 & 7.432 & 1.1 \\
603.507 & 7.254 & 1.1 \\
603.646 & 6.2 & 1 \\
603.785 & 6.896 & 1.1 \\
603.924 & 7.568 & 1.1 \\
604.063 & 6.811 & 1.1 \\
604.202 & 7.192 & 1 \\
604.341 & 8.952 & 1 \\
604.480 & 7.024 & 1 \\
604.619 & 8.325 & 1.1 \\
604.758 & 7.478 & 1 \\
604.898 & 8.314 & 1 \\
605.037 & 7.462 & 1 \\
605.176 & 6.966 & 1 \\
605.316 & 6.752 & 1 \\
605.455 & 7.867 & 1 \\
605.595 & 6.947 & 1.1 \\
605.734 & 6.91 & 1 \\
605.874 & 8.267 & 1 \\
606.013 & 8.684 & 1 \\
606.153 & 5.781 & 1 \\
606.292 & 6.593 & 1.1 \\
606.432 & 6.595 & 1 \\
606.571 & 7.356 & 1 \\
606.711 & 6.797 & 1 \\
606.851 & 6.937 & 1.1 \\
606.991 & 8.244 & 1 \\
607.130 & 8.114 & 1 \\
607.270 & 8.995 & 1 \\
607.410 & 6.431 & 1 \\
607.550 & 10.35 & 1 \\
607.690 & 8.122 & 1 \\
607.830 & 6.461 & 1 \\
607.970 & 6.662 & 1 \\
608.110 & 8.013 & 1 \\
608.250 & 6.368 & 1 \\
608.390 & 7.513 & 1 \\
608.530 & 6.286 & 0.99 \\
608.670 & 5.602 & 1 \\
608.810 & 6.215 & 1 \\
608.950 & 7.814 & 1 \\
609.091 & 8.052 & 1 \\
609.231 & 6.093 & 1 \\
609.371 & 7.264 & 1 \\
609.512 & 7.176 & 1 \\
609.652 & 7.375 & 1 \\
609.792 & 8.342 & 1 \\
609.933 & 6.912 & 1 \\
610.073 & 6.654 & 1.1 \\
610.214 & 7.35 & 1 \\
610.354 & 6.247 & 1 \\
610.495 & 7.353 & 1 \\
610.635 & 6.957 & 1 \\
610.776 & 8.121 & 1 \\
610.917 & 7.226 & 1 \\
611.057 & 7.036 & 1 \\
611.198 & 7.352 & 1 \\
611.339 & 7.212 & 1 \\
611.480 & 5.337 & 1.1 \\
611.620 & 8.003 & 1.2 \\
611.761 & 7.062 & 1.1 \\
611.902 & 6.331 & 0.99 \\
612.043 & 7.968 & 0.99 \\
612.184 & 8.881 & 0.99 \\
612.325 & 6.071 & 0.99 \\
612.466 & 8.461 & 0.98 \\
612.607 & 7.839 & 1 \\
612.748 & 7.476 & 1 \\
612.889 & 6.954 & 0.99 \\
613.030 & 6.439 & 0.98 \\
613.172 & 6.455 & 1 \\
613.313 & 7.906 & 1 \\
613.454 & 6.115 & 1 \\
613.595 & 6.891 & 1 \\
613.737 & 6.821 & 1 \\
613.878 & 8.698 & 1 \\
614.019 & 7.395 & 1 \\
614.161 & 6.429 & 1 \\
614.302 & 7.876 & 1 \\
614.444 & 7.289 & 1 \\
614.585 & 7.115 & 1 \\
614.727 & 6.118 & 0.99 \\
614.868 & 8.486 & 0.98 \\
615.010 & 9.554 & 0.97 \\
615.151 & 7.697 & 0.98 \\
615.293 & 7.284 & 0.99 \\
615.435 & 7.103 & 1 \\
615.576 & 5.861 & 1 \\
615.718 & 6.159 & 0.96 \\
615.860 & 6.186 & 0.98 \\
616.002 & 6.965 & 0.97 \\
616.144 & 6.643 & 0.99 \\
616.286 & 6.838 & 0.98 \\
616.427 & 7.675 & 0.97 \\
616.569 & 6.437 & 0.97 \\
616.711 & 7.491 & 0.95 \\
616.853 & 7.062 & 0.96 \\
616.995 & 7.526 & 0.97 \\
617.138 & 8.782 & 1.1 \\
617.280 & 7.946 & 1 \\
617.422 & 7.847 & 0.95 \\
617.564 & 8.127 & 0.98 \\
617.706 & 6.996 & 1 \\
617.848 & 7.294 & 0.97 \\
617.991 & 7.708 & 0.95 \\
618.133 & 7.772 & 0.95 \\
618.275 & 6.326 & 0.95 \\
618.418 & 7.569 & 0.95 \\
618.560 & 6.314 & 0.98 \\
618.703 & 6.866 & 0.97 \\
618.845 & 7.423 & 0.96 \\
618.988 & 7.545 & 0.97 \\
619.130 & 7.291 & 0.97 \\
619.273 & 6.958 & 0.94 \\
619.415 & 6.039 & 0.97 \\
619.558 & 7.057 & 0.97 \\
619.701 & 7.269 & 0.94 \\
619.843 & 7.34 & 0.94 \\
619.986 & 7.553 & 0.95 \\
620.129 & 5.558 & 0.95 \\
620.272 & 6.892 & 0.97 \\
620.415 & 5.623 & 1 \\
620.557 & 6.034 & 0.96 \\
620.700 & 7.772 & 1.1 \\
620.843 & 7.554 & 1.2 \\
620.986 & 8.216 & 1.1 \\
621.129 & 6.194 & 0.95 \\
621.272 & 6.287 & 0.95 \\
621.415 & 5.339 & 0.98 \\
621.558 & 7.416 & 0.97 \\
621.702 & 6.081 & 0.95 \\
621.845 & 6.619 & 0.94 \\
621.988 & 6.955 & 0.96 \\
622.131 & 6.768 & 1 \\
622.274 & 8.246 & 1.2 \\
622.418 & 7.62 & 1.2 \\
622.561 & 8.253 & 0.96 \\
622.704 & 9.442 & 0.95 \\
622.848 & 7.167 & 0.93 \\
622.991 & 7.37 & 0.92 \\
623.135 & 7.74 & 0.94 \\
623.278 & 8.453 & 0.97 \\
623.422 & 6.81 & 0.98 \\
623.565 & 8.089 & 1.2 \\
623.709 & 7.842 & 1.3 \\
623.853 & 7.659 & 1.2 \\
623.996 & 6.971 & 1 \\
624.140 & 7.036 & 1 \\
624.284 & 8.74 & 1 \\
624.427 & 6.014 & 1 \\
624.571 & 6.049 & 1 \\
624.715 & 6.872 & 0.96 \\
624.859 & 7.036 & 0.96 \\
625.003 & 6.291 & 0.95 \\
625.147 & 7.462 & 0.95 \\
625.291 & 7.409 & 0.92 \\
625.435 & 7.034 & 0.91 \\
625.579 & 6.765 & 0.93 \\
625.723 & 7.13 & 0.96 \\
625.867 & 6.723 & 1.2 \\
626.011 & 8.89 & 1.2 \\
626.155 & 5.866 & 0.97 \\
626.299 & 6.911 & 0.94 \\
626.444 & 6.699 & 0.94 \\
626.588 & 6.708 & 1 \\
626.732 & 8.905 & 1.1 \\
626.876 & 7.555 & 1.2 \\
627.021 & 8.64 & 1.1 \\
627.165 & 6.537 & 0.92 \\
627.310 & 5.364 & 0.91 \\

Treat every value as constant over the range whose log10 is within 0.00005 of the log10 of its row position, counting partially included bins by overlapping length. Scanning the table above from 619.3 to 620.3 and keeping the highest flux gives 7.553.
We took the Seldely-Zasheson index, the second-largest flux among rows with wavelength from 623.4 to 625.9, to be 8.089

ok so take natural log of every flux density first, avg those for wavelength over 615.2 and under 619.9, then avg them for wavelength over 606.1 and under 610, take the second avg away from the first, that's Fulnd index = -0.007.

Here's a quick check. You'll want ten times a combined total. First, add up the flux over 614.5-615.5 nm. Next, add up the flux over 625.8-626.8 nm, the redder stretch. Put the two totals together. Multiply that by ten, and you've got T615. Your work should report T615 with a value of 1041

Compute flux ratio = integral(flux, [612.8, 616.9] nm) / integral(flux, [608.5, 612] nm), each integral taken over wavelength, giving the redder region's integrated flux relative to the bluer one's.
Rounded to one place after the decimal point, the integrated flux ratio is 1.2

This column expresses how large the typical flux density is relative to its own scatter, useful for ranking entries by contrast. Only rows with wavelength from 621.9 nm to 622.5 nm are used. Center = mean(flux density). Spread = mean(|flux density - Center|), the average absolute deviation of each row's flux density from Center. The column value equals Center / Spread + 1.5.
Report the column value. 15.3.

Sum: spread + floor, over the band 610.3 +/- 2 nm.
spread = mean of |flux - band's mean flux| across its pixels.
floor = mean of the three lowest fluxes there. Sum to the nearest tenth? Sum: 6.3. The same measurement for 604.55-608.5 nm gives 7.0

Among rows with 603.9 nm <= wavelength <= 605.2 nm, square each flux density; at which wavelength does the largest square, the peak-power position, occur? 604.341 nm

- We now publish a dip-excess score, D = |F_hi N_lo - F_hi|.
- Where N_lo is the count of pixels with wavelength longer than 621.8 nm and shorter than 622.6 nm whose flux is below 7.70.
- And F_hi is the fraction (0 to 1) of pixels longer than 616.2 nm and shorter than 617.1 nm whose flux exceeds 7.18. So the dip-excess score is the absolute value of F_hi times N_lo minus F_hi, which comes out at 1.5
